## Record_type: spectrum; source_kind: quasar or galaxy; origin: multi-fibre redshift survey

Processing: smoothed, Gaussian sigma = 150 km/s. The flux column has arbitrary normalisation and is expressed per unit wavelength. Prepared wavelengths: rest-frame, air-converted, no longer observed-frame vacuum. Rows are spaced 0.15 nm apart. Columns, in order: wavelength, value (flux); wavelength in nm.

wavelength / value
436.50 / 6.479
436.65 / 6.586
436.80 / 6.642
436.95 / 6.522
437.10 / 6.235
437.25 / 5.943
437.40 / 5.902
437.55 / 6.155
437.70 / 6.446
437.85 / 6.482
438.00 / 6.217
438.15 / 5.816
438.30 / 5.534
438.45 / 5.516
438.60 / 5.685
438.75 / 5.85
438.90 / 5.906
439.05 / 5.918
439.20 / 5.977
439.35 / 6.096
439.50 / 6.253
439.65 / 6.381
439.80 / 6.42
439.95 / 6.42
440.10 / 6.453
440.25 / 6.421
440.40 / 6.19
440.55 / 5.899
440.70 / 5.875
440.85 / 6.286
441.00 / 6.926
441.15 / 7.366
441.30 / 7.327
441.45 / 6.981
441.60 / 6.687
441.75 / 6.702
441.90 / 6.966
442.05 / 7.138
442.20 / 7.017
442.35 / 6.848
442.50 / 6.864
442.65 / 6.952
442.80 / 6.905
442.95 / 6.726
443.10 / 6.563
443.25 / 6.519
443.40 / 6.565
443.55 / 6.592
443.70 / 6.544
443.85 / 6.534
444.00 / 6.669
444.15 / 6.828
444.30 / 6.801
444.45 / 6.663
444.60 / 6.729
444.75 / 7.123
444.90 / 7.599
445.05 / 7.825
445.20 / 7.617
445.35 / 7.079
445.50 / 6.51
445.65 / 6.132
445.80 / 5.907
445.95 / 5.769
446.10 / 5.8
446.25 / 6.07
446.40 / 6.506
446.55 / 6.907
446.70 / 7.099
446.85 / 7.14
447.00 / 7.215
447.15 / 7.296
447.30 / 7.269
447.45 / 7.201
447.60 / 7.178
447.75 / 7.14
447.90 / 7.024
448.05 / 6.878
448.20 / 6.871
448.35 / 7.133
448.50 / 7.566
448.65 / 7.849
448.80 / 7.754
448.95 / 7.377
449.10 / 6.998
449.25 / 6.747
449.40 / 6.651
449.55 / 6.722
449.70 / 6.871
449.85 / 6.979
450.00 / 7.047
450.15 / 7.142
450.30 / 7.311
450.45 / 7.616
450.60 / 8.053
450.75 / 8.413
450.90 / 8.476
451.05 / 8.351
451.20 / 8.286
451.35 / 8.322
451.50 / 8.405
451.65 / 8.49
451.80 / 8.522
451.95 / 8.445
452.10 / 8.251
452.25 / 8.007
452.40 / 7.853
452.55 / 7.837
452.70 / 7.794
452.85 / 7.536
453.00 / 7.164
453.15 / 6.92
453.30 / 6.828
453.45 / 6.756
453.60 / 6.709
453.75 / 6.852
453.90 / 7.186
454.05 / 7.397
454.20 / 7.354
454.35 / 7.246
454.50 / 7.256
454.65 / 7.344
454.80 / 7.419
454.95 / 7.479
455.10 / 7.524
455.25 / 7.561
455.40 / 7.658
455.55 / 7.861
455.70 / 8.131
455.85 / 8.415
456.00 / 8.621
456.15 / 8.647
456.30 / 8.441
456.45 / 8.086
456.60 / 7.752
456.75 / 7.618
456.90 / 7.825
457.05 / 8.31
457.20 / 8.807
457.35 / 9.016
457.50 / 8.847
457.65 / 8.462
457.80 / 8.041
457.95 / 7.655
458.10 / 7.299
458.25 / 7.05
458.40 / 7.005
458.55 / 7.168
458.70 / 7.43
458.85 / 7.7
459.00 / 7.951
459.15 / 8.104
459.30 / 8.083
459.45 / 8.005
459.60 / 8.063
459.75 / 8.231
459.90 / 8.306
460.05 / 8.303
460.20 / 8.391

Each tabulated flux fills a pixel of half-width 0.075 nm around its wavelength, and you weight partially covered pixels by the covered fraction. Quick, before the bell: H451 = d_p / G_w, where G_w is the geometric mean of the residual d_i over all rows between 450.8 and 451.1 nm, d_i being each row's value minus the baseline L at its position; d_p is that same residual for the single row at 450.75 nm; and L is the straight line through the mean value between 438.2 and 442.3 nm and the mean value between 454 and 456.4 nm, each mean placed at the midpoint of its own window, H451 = 1.0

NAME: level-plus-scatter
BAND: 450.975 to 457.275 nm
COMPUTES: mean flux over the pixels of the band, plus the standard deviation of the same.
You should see 8.37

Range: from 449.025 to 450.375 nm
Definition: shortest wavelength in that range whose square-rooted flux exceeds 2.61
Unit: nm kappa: 449.10 nm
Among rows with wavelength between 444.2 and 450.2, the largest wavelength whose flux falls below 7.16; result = 450.15 nm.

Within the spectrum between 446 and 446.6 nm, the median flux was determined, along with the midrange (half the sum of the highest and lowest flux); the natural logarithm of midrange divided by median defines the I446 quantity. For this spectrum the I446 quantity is 0.010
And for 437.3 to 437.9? -0.017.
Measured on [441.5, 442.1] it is 0.011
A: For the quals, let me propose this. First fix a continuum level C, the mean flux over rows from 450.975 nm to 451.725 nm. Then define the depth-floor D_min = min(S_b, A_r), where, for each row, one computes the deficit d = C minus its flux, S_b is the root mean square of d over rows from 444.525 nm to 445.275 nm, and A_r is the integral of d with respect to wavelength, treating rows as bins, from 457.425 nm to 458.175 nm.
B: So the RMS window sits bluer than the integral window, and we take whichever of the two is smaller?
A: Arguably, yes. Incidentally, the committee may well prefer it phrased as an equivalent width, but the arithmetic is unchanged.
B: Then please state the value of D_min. 0.23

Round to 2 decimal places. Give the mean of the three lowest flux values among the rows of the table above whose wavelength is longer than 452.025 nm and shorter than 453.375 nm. 6.97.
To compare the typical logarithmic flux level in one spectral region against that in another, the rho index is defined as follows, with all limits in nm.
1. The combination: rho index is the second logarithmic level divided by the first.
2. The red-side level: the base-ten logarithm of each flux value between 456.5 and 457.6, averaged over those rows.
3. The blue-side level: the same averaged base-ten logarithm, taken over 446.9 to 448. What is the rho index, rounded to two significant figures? 0.93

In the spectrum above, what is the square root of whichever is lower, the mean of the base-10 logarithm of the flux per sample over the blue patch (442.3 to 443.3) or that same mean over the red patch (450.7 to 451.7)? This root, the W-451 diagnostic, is 0.911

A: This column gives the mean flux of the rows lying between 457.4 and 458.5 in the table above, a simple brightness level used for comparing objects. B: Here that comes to 7.8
